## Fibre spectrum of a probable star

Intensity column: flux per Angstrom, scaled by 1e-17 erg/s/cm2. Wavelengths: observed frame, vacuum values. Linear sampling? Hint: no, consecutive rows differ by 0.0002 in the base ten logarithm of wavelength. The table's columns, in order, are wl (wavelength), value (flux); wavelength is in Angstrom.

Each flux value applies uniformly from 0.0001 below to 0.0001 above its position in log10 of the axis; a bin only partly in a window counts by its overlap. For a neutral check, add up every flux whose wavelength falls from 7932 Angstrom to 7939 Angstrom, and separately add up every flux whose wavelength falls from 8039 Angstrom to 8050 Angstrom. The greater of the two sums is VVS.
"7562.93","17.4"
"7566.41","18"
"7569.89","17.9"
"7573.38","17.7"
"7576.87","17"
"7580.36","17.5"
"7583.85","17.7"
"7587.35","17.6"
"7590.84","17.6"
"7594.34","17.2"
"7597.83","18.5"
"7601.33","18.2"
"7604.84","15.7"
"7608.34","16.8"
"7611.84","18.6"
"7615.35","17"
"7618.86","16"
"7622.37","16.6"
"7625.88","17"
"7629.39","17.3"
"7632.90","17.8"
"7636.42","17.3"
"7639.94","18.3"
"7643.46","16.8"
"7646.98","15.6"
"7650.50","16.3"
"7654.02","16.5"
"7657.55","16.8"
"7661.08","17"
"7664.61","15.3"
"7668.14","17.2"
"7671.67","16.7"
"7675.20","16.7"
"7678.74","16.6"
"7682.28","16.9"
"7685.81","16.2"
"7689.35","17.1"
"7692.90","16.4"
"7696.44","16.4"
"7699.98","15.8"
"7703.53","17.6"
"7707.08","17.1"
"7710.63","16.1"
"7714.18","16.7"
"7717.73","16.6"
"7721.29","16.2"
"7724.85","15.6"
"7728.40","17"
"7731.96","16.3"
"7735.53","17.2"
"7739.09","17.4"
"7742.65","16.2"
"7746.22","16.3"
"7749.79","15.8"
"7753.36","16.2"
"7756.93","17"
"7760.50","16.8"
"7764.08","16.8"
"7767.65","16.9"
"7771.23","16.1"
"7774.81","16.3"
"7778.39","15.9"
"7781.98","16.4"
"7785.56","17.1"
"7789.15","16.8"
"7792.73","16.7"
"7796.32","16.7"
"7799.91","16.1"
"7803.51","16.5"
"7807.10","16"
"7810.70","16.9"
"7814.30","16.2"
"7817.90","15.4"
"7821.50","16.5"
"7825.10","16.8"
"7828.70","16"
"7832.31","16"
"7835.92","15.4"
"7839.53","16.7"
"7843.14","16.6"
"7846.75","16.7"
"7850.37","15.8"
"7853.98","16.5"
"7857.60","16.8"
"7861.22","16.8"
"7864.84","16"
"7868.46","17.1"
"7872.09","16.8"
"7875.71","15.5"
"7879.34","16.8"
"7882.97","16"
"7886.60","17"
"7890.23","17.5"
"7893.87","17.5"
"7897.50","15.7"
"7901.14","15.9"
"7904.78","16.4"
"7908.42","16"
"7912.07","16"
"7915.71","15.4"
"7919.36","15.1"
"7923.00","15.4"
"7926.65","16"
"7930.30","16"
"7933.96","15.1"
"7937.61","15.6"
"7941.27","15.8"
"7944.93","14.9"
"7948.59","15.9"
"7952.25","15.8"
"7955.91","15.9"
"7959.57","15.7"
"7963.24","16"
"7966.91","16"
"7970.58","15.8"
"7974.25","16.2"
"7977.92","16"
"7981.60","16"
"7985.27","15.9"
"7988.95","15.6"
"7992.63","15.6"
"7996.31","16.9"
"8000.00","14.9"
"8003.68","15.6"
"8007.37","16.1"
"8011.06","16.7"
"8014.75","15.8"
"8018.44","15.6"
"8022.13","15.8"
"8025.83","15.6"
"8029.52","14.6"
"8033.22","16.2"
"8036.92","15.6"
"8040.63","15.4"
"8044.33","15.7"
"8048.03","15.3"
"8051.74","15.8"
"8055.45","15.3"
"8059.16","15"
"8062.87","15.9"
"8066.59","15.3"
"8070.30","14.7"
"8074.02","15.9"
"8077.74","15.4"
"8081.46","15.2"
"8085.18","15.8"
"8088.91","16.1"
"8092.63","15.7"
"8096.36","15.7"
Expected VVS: 46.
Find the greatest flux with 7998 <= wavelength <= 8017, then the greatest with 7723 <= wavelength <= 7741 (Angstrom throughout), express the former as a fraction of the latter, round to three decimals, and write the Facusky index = 0.960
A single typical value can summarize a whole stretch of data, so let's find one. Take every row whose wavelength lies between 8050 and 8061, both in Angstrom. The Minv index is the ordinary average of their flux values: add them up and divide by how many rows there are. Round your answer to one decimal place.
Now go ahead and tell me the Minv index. 15.4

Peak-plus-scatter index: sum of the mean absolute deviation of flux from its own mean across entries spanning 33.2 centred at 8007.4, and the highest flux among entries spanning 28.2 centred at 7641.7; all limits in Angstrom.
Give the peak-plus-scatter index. 18.8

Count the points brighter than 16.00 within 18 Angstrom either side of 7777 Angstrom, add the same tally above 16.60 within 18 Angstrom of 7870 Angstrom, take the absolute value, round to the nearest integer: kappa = 15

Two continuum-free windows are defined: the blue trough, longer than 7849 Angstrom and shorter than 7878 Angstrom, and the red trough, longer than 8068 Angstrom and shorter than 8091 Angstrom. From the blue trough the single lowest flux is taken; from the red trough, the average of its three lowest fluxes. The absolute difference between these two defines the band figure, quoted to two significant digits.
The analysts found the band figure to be 0.40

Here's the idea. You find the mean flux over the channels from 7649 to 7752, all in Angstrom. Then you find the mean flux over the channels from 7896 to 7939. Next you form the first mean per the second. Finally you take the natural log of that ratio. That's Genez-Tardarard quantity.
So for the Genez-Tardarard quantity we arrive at 0.052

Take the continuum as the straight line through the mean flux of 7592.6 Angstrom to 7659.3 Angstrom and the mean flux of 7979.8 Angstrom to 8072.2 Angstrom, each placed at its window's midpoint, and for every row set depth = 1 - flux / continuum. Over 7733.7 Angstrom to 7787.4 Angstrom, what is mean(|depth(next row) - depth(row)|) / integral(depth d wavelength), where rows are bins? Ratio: 0.31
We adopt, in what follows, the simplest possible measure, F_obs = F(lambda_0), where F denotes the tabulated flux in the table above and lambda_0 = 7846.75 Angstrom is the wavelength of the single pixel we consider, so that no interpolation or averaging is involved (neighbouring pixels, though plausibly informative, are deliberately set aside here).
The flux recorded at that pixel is 16.7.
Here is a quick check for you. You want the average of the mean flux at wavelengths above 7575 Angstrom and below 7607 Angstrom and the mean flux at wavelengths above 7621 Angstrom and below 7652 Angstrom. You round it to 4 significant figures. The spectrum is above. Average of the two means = 17.22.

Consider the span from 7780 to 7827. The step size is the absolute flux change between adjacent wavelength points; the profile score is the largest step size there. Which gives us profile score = 1.10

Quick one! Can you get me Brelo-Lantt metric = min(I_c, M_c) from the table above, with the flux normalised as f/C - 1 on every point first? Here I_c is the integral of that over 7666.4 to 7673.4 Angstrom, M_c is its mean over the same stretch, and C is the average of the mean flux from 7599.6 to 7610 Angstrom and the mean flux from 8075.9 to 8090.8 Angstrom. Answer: 0.04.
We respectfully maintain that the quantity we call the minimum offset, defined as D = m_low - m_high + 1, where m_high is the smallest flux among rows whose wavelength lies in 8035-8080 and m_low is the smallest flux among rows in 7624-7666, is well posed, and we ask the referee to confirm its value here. 1.6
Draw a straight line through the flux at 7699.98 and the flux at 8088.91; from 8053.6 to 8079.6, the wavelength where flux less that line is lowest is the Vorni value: 8070.30 Angstrom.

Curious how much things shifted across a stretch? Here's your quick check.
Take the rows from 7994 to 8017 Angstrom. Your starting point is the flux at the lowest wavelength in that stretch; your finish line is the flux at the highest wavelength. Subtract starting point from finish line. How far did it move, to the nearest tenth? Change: -1.1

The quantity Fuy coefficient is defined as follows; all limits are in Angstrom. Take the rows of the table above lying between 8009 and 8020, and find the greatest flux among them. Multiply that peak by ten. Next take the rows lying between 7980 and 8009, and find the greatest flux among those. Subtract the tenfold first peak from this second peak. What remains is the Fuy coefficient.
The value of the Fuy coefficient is -150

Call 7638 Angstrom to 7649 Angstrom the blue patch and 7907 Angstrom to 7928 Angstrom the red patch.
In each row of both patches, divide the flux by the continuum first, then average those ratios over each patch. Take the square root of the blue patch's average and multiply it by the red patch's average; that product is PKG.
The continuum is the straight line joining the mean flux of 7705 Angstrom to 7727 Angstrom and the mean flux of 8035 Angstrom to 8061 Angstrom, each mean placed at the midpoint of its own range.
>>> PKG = 1.00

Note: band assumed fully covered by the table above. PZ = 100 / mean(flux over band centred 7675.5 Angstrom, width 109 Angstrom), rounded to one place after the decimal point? 6.0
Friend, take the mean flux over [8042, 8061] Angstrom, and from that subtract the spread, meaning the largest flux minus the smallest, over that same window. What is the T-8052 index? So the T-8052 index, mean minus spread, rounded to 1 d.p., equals 14.6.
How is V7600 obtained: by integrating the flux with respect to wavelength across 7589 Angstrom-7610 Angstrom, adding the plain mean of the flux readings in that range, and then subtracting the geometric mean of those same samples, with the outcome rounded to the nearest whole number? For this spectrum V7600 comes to 364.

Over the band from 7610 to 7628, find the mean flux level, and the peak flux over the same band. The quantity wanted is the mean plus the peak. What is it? 35.6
